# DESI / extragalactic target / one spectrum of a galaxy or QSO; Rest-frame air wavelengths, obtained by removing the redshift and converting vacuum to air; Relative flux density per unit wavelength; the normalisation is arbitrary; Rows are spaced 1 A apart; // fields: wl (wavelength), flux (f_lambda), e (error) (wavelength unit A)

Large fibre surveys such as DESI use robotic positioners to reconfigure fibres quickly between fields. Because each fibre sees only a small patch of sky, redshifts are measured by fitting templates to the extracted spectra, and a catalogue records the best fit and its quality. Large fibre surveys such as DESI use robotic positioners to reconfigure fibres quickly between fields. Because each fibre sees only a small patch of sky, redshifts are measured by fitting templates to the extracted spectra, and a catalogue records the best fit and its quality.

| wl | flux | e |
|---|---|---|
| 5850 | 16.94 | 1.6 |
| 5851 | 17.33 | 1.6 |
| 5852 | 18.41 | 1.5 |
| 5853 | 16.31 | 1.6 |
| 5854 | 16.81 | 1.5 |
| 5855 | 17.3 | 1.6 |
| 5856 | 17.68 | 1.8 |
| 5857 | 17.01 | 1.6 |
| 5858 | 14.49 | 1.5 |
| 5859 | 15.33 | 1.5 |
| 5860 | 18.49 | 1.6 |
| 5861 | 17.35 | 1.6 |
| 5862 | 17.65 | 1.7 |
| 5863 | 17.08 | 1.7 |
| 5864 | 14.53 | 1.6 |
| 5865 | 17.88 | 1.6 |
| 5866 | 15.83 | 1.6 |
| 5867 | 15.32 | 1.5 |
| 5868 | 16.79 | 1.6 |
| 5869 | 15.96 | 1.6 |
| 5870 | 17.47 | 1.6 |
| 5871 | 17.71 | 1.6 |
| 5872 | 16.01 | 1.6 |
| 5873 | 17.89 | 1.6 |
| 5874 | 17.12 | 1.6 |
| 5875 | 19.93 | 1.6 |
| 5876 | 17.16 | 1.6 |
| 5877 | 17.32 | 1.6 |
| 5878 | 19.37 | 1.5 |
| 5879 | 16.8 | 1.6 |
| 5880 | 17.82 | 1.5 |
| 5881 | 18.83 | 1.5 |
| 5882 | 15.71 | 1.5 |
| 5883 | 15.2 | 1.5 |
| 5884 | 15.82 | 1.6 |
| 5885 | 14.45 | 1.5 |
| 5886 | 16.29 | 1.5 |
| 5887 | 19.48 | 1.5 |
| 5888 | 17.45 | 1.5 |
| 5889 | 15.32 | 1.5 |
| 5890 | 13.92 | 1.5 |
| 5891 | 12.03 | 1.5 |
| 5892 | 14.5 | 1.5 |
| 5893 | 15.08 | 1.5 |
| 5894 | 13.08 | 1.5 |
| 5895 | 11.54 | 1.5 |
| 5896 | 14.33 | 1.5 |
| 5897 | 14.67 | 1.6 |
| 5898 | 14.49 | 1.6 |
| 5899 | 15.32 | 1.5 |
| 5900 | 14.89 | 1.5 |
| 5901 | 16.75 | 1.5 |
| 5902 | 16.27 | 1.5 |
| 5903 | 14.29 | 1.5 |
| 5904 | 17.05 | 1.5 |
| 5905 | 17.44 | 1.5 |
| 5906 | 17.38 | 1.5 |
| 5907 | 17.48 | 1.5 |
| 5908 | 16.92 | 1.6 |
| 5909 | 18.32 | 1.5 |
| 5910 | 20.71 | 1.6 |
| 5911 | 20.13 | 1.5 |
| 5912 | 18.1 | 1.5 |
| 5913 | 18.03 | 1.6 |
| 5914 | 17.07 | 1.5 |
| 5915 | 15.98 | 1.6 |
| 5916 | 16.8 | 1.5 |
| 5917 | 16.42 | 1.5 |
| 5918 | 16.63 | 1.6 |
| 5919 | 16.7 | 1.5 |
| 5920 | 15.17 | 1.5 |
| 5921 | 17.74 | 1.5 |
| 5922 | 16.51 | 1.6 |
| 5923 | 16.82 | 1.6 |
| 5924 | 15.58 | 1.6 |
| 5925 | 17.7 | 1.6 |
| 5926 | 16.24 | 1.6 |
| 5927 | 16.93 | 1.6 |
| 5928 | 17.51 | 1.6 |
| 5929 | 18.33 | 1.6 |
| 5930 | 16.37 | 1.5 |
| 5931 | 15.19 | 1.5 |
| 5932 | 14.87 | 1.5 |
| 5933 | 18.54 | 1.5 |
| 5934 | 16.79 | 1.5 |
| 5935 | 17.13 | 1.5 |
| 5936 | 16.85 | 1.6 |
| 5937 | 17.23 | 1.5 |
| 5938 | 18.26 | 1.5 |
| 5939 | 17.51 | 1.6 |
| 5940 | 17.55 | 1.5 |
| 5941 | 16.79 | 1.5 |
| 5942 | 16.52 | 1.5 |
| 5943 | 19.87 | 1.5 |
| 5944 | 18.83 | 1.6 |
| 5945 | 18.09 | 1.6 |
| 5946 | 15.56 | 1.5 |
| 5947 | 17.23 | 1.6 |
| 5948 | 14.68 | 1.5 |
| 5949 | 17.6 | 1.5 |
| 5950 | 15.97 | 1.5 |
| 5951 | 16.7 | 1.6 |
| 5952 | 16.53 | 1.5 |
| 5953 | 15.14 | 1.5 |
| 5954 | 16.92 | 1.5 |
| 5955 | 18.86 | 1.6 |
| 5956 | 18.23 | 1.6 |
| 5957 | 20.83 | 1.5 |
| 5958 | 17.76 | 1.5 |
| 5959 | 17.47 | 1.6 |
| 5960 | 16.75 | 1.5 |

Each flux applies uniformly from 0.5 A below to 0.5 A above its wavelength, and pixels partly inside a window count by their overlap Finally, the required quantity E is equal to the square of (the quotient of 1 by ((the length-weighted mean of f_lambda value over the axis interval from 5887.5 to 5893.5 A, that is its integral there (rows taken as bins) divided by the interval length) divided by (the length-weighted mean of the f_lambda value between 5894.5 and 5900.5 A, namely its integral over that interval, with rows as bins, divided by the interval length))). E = 0.93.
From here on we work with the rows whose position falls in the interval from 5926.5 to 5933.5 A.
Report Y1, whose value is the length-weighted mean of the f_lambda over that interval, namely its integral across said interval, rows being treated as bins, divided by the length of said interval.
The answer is 16.8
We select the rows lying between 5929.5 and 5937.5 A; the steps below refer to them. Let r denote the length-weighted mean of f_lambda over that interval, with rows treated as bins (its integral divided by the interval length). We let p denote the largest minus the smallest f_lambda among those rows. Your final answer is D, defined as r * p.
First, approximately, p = 4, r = 16.6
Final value 61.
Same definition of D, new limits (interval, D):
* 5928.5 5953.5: 88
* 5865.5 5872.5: 39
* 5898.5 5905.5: 50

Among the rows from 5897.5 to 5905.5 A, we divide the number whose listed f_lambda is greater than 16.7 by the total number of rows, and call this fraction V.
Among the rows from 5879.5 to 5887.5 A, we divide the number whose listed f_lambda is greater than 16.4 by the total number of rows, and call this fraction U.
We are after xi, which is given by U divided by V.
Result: 1.0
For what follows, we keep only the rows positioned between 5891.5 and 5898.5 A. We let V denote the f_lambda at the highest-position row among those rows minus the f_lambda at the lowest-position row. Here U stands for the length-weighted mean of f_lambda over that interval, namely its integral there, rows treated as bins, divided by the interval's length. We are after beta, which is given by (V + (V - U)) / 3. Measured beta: -4.7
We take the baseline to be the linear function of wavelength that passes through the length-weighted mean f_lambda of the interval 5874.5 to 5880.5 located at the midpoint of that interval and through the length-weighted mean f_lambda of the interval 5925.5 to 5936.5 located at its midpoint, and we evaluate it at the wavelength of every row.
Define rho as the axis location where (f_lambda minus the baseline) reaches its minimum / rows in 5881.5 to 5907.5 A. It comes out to 5895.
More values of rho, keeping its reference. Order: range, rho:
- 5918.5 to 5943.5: 5932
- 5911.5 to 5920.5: 5920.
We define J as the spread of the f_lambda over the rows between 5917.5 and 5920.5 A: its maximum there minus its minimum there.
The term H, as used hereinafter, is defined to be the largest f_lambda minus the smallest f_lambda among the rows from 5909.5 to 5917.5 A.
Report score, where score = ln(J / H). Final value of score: -1.1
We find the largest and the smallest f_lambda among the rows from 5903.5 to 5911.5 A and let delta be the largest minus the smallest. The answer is 3.8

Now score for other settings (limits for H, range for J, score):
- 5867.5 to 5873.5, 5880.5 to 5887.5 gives 1.0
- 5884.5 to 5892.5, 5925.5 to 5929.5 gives -1.3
